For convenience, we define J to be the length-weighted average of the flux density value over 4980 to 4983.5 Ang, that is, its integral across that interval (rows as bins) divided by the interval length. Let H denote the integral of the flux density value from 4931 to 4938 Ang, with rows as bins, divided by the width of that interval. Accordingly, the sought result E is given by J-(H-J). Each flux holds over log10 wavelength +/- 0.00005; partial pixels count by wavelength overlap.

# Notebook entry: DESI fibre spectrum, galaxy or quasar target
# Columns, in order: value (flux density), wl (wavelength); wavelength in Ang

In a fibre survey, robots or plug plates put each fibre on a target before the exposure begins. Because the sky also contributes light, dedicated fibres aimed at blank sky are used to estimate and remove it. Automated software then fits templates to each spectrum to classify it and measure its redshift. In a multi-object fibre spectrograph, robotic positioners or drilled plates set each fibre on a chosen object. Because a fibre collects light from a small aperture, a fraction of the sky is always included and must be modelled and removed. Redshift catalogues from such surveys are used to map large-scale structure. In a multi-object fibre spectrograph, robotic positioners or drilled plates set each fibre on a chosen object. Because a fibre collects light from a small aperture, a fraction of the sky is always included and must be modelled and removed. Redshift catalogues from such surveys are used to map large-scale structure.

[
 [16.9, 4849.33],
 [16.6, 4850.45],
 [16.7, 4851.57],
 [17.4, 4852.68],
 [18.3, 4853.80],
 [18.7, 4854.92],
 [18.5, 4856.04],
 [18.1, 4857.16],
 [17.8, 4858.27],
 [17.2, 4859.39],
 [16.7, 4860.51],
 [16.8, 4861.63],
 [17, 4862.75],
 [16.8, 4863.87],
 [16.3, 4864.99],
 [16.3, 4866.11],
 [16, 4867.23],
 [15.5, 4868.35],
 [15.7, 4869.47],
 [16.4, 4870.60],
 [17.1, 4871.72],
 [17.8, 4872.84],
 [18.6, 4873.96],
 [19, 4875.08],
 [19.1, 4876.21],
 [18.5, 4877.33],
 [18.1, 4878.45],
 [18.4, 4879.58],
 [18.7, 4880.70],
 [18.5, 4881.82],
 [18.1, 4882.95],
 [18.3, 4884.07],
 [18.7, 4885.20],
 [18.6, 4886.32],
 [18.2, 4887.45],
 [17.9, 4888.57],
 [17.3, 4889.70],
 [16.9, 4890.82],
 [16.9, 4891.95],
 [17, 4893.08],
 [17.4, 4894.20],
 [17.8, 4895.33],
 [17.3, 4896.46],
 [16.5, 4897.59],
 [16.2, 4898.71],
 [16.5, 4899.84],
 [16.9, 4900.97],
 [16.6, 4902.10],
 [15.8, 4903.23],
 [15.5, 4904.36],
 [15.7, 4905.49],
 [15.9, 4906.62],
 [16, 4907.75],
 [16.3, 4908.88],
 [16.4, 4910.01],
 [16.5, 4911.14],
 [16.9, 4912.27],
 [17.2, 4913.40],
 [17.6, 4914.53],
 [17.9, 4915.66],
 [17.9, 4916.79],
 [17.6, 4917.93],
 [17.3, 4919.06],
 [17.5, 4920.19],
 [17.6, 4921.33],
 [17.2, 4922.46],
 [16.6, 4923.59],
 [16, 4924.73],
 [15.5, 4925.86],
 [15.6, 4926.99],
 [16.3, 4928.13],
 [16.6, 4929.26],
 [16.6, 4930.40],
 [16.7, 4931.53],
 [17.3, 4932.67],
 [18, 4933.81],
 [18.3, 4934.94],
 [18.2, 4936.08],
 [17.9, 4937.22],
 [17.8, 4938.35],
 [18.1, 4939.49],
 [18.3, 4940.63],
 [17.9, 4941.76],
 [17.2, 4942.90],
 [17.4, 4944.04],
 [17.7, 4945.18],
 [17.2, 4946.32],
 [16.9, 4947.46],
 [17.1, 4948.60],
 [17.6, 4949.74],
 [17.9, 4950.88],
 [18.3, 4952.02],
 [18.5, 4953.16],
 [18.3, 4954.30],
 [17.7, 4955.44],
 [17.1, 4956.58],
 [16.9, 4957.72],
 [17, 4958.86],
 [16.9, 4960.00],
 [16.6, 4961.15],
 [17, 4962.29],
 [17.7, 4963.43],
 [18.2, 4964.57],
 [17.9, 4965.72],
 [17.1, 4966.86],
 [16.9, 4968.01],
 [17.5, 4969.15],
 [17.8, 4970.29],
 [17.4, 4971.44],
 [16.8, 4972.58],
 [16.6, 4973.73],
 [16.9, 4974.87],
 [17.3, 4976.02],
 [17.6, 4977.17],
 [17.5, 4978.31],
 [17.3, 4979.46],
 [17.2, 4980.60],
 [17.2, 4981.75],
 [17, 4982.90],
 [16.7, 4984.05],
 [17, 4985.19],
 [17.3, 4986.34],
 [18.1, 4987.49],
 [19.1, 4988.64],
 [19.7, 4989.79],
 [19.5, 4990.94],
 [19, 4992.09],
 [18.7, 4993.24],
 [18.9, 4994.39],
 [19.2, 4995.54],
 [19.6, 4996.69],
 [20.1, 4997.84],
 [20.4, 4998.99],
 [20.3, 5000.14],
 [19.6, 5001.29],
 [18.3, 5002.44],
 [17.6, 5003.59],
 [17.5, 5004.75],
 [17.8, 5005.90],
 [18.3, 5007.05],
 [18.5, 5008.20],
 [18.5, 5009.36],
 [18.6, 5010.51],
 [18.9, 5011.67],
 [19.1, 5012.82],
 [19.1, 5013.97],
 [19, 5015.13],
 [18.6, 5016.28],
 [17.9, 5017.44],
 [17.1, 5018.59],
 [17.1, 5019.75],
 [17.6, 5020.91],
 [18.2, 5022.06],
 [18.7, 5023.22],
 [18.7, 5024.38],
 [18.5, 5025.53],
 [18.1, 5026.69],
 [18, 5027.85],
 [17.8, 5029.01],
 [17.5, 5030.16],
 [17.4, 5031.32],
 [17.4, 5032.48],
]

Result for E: 16.5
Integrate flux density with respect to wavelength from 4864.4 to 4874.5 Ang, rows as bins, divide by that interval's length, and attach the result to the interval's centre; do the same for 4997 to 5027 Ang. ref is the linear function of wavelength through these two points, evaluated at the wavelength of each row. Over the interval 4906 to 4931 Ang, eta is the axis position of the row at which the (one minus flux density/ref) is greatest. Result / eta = 4925.86 Ang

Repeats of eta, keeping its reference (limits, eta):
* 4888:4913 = 4904.36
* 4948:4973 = 4961.15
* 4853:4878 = 4868.35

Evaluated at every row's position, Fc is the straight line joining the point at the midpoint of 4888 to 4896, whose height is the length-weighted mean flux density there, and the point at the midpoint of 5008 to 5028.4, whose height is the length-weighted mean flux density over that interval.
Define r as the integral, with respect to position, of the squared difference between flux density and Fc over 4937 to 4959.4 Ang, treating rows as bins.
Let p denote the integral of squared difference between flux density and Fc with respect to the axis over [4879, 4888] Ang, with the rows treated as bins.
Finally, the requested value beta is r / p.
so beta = 0.5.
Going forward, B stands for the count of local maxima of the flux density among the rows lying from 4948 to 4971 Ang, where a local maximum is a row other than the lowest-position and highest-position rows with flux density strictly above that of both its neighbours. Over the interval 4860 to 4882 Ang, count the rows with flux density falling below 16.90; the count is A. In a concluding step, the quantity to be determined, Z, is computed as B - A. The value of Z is -6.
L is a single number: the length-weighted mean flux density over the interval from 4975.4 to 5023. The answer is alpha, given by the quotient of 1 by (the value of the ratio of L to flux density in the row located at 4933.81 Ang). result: 0.981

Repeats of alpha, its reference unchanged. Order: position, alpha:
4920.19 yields 0.954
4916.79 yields 0.976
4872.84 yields 0.970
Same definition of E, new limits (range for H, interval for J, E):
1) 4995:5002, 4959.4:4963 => 13.9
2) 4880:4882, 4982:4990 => 16.8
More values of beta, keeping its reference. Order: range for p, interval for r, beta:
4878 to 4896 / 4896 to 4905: 0.8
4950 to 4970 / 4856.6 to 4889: 3.9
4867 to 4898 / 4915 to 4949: 0.7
